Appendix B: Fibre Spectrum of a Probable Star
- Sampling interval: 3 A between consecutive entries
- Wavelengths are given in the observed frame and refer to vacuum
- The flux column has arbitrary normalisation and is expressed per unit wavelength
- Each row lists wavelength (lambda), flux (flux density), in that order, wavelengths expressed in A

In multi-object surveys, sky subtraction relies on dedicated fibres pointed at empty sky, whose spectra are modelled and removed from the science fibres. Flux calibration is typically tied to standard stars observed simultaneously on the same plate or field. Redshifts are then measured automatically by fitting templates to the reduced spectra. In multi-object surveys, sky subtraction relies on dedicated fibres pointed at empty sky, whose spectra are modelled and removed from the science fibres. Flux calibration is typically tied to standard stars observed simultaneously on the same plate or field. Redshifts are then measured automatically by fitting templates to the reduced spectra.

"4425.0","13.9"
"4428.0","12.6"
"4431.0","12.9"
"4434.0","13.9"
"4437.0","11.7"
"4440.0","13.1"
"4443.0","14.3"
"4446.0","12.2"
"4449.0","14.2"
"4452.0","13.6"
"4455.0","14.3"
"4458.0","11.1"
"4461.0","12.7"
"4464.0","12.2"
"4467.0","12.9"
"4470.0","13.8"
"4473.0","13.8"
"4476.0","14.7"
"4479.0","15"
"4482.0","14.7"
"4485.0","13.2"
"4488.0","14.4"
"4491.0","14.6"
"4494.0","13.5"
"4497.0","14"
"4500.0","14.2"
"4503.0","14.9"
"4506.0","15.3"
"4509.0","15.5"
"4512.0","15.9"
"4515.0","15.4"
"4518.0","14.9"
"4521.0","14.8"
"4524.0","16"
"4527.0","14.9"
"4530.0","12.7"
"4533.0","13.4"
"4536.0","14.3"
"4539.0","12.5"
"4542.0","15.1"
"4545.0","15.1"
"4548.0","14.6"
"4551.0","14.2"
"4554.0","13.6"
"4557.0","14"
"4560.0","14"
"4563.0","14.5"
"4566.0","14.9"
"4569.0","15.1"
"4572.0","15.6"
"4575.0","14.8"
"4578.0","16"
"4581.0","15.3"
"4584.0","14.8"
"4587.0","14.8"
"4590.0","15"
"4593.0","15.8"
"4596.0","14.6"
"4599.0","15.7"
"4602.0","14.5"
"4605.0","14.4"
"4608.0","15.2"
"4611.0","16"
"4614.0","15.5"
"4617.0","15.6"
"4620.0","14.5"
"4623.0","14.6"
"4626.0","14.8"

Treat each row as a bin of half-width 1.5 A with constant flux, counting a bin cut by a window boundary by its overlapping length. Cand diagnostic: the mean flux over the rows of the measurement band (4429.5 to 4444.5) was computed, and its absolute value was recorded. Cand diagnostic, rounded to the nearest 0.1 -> 13.2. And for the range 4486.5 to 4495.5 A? 14.2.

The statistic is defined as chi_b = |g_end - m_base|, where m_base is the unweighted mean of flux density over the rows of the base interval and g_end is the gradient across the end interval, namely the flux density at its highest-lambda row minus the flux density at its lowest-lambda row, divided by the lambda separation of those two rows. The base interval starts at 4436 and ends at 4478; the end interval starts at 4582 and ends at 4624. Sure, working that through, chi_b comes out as 13.2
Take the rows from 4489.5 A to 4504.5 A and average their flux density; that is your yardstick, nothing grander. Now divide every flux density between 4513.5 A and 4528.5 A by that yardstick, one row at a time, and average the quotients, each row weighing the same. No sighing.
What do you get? 1.07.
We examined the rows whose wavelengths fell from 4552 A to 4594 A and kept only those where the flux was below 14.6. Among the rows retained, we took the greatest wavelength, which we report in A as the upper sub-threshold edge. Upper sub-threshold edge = 4563.0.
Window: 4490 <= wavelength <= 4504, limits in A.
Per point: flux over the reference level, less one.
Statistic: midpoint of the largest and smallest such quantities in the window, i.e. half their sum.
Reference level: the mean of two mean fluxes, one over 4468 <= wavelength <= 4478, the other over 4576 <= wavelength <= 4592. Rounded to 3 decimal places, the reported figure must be -0.030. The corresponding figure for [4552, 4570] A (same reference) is -0.020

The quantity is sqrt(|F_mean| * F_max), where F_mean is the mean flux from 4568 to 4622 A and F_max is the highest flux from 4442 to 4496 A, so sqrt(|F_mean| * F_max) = 15.1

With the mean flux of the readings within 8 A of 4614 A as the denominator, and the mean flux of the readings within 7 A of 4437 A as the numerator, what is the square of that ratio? 0.74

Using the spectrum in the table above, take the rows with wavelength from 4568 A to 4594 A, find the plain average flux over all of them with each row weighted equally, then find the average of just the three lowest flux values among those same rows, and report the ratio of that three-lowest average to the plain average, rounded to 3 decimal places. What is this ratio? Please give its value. 0.971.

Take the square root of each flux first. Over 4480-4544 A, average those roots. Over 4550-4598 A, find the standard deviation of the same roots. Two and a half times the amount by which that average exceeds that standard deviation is 9.30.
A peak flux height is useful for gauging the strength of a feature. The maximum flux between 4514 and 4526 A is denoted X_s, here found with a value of 16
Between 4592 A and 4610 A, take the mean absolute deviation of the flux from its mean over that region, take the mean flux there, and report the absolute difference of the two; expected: 14.5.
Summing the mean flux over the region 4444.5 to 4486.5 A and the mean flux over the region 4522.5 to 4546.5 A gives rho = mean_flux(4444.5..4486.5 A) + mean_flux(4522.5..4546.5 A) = 27.7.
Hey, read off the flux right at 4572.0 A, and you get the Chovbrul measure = 15.6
